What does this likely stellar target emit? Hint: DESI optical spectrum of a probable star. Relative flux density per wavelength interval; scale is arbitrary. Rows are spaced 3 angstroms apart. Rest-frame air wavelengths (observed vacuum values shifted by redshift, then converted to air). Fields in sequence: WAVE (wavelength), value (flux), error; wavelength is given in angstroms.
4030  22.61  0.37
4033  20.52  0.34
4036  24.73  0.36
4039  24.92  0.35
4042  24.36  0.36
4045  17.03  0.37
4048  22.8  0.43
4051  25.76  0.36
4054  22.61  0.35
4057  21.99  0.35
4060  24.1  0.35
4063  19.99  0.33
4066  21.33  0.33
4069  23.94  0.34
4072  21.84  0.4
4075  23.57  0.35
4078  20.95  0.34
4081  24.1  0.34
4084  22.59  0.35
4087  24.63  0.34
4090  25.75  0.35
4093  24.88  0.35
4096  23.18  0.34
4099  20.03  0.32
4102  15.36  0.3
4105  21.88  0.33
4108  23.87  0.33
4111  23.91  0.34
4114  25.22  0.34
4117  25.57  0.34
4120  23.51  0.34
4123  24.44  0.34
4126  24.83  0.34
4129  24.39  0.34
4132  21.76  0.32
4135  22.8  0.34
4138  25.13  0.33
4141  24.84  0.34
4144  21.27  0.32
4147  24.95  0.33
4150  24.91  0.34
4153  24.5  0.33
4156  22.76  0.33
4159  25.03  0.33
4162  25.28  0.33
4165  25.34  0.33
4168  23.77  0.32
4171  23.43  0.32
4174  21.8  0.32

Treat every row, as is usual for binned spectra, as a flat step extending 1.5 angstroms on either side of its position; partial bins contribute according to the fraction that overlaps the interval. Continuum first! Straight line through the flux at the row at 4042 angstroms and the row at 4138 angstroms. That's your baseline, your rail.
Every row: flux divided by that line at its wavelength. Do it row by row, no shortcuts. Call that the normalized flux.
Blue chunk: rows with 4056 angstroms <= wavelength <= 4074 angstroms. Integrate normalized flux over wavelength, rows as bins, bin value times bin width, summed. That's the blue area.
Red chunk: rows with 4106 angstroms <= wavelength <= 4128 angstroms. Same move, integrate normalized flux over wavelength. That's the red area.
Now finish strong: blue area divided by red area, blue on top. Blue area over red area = 0.8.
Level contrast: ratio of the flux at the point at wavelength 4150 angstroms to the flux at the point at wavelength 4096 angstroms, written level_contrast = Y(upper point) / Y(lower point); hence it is 1.07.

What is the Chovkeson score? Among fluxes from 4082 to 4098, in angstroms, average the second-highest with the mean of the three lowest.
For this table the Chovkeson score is 24.2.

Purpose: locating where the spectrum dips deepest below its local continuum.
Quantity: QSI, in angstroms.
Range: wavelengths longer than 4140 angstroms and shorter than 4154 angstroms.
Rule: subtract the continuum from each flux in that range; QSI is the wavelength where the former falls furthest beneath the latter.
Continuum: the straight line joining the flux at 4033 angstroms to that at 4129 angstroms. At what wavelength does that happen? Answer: 4144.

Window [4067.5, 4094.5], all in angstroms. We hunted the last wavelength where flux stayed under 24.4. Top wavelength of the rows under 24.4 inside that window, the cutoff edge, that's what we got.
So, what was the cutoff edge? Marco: 4084 angstroms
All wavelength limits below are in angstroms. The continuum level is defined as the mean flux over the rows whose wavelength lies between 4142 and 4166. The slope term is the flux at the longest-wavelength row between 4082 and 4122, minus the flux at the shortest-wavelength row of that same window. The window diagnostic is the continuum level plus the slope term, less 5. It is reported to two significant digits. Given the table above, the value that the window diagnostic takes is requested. 20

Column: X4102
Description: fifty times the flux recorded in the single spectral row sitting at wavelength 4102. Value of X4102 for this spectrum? 768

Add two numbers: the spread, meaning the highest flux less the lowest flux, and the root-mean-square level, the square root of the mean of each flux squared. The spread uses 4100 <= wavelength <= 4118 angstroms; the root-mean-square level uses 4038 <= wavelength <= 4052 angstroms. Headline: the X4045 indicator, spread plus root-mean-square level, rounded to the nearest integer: 33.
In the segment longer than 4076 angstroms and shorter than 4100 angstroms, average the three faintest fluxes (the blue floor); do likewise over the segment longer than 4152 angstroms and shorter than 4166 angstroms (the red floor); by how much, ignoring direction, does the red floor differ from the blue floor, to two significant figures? 2.9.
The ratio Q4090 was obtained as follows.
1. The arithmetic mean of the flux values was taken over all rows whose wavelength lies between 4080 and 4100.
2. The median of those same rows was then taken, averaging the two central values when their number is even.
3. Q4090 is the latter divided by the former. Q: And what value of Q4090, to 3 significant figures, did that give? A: 1.02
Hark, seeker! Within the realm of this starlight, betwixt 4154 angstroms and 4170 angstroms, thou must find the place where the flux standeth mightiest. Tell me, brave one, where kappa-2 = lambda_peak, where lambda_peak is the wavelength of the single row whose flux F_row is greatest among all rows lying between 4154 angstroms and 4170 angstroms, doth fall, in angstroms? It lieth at 4165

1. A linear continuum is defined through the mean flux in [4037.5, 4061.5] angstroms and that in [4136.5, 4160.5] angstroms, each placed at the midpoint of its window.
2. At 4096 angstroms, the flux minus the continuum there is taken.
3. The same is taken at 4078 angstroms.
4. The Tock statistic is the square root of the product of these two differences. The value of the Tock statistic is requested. 0.9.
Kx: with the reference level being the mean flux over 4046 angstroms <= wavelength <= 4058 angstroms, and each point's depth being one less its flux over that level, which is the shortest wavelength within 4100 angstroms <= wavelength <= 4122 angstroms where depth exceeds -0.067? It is 4102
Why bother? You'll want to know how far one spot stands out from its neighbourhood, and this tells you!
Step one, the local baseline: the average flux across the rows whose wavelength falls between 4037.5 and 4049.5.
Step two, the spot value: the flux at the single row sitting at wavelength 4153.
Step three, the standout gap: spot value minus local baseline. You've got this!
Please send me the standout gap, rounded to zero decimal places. 2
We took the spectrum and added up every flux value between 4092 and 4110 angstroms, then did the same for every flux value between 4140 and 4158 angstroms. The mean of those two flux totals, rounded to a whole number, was 136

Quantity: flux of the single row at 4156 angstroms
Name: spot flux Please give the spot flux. 22.76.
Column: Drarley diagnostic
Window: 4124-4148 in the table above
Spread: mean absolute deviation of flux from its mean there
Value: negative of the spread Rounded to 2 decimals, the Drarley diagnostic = -1.35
